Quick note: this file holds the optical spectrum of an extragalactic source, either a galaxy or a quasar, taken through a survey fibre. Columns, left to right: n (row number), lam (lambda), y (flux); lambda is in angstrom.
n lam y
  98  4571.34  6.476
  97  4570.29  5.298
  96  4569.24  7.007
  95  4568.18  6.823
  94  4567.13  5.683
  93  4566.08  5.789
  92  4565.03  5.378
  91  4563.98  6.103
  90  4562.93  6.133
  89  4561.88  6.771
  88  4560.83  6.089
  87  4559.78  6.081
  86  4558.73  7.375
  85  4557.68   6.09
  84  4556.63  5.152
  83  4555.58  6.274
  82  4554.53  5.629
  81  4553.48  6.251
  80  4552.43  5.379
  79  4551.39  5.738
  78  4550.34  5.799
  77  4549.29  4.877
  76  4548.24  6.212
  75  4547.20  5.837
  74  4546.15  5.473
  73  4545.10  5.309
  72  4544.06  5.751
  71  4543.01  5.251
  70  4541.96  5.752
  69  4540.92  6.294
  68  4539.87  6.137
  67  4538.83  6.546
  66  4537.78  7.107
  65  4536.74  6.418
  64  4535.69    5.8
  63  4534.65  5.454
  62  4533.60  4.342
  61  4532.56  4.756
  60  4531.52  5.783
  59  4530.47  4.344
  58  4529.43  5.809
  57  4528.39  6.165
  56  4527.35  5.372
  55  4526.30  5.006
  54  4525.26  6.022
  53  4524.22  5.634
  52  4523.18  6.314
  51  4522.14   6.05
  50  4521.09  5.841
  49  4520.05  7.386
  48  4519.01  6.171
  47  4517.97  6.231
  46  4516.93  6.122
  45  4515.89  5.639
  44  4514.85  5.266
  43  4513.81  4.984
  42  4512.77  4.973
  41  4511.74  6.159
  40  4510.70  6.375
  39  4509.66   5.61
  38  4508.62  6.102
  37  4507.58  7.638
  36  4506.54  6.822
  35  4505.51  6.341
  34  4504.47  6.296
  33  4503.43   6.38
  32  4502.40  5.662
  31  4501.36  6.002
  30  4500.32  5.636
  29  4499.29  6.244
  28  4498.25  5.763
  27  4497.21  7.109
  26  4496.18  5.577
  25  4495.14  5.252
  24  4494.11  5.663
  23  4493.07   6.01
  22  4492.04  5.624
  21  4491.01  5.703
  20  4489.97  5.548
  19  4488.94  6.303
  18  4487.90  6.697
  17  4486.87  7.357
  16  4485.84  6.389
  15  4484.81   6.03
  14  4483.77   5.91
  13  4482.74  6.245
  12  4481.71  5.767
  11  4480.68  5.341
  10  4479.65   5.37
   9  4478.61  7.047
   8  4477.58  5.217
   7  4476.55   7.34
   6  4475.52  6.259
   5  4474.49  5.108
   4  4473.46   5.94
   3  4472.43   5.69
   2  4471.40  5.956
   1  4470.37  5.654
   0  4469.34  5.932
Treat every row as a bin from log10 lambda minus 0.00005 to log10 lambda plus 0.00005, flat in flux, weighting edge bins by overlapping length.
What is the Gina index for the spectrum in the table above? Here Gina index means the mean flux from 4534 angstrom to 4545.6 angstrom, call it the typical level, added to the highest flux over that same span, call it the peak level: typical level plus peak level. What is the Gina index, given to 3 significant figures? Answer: 13.1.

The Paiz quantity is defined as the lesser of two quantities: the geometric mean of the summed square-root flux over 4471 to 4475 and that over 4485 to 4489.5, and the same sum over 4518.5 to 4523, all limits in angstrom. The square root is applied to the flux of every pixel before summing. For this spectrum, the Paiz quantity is 9.92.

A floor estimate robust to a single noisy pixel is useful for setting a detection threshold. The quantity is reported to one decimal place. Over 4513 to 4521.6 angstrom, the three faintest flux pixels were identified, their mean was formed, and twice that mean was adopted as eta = 10.6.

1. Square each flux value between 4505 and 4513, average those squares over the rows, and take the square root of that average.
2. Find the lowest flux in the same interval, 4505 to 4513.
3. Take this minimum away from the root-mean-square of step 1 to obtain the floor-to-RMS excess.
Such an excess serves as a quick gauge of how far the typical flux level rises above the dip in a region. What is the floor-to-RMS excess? 1.32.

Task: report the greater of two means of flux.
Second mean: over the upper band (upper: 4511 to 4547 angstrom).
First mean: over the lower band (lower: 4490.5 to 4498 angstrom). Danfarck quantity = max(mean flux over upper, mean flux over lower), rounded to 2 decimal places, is 5.85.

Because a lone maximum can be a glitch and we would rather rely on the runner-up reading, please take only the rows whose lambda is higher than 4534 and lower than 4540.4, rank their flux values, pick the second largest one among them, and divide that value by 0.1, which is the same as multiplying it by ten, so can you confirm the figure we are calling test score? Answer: 65.5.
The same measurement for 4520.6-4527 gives 60.5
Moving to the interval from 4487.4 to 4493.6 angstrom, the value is 63.0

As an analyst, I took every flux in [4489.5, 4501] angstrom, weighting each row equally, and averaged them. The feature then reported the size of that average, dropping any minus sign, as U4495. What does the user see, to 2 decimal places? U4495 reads 5.83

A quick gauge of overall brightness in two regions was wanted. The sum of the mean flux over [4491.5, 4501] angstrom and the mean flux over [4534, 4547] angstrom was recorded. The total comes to 11.8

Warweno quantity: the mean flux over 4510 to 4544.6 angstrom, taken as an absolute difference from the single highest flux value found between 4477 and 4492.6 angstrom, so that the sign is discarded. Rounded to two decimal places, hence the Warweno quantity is 1.56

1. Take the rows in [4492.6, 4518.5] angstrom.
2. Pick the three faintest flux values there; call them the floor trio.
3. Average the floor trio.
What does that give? 5.07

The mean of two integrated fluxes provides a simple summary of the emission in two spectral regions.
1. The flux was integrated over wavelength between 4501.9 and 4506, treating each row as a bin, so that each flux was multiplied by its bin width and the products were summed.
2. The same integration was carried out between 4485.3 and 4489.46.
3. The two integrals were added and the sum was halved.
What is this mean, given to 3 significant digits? 26.6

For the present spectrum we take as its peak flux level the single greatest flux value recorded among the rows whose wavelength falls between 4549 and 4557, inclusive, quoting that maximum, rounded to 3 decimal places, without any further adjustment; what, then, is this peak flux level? 6.274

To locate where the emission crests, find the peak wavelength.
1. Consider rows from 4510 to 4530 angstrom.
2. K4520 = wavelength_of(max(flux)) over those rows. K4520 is 4520.05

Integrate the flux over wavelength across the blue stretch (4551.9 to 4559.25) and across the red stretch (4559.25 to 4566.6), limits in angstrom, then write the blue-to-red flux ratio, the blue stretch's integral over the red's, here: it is 1.0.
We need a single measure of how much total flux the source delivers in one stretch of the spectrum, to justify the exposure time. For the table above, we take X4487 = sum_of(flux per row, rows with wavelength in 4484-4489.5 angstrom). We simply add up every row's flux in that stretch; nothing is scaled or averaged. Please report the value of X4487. 32.8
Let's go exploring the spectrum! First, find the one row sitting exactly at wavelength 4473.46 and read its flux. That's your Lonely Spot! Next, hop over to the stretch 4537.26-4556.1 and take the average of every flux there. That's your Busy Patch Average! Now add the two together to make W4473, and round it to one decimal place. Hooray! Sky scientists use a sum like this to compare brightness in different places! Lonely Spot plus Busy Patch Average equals 11.8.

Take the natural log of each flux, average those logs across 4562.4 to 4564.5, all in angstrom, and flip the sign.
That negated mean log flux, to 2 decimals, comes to -1.81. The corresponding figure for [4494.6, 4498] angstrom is -1.78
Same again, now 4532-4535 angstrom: -1.57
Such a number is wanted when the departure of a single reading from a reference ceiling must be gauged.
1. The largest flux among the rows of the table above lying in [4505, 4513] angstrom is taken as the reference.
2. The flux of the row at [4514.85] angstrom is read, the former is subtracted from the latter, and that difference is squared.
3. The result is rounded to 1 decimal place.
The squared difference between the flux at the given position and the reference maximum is 5.6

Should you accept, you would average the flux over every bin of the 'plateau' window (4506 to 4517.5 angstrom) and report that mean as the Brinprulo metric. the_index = 6.0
